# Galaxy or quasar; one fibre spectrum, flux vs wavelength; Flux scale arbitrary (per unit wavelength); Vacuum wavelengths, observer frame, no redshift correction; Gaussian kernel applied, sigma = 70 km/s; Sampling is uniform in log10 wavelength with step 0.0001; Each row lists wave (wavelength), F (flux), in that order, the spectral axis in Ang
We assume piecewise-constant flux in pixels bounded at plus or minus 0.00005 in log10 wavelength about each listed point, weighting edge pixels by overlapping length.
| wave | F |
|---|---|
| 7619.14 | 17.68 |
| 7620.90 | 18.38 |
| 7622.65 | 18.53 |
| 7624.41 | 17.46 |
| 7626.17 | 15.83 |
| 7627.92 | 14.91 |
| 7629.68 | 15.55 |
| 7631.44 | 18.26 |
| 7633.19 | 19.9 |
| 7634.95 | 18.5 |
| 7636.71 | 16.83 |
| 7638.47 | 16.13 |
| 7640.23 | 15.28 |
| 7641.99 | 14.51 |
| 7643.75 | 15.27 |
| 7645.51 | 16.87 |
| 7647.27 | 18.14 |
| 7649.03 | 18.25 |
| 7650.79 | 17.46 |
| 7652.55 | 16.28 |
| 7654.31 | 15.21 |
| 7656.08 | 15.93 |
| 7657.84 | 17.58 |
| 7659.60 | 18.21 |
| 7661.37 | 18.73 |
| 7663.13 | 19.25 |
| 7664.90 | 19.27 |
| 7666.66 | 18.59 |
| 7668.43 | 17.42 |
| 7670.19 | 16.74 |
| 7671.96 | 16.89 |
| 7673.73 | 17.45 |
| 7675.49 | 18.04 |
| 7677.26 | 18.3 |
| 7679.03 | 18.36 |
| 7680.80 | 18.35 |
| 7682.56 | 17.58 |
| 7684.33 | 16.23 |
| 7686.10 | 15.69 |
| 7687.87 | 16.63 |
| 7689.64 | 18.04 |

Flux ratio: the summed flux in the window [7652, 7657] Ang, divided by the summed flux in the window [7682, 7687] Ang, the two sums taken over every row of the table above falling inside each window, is 0.96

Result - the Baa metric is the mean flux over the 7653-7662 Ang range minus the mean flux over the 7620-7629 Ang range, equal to 0.1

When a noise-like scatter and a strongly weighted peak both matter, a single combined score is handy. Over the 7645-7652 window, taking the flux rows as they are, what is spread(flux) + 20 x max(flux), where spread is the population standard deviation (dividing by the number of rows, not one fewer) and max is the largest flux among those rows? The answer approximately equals 366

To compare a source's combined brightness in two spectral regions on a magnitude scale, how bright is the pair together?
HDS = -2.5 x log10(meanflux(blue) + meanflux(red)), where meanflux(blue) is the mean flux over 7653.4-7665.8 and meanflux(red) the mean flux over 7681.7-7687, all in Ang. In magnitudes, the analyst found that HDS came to -3.84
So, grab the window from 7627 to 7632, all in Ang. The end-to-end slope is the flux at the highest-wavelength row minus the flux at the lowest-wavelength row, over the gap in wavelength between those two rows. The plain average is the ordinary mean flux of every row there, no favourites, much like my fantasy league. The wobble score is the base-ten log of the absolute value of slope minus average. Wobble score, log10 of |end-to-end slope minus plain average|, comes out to 1.18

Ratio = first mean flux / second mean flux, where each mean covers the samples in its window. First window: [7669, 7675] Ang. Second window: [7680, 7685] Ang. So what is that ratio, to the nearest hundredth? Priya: 0.98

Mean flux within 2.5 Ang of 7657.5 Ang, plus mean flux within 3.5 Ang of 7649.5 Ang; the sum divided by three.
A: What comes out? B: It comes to 11.6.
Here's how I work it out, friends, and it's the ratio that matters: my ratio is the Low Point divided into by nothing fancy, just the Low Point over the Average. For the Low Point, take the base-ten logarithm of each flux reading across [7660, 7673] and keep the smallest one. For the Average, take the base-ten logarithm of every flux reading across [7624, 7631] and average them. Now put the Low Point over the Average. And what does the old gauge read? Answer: 1.02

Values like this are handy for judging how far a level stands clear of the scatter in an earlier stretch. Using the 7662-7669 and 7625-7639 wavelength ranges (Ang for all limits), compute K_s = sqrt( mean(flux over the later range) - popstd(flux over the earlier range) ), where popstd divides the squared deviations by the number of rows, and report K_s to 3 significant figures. 4.13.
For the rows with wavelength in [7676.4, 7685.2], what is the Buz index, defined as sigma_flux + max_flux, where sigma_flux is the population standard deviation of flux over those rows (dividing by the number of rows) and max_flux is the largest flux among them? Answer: 19.2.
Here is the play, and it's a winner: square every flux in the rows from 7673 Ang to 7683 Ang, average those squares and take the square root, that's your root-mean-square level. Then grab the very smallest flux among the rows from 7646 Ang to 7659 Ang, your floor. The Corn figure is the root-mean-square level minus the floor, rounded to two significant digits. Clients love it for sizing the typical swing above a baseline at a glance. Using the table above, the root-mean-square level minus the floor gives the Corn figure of 2.8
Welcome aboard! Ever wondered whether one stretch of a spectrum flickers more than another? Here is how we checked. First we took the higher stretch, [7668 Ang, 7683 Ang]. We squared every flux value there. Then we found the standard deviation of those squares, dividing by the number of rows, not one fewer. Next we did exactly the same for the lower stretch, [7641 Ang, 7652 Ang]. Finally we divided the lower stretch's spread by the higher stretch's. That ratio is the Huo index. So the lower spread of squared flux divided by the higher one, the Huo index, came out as 2.3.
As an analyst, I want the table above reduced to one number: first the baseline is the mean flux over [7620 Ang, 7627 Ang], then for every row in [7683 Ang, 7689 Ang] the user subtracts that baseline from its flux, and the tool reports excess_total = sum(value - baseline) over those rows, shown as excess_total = -4.1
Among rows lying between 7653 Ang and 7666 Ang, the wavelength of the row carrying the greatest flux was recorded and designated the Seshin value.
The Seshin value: 7664.90 Ang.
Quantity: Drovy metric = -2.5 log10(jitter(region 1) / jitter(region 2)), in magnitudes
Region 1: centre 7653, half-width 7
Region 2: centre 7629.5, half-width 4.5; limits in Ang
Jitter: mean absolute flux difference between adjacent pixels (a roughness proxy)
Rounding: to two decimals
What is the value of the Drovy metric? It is 0.56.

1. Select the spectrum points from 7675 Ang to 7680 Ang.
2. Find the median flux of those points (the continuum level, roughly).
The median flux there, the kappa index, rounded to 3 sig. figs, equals 18.3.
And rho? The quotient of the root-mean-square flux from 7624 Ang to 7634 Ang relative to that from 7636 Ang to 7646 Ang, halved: 0.54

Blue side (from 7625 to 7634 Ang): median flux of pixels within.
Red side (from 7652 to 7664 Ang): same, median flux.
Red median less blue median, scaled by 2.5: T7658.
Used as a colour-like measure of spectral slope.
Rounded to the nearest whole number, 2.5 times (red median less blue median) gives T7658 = 4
